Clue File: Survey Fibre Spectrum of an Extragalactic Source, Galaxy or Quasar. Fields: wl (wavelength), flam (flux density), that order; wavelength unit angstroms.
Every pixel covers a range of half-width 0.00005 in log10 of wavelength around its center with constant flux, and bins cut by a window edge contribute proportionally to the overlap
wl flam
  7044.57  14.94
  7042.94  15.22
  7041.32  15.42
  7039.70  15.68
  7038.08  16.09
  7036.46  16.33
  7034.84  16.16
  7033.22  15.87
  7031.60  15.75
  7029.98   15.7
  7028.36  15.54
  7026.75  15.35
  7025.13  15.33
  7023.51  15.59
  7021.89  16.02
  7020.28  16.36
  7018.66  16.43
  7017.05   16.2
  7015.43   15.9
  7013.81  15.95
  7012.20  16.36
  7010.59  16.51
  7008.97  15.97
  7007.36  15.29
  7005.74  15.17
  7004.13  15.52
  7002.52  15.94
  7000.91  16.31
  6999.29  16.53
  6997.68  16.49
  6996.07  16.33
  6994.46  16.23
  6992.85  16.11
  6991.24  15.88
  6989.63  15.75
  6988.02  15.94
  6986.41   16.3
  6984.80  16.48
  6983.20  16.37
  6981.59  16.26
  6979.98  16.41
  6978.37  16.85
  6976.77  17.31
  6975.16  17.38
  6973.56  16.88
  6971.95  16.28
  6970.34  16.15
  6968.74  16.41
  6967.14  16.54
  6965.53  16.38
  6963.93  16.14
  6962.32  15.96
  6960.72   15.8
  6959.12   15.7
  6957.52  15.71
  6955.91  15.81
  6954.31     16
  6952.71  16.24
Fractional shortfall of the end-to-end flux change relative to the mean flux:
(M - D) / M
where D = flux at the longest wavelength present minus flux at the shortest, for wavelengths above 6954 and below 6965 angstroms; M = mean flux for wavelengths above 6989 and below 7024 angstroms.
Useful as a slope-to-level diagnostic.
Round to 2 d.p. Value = 0.99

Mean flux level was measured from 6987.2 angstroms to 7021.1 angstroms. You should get 16.1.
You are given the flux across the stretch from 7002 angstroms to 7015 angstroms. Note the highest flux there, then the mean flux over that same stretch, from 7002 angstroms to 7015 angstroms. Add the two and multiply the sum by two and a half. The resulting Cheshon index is 80.9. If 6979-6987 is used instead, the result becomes 82.1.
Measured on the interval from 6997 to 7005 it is 81.7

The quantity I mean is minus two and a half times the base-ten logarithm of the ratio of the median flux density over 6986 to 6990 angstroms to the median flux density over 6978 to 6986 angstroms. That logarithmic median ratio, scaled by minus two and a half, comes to 0.032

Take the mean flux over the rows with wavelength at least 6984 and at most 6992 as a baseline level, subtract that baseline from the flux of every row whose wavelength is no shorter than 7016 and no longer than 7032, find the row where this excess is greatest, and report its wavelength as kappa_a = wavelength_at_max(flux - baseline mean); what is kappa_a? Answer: 7018.66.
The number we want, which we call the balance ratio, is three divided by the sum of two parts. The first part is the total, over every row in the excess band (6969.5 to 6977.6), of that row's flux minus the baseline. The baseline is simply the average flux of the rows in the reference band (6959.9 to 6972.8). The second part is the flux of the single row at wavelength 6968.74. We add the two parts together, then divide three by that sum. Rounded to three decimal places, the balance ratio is 0.155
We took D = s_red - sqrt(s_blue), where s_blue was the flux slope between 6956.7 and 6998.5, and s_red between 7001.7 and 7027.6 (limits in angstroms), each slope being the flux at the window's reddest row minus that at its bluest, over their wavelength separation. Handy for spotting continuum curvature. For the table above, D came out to -0.16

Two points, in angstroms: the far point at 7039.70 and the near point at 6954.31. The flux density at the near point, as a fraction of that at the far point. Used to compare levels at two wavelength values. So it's 1.02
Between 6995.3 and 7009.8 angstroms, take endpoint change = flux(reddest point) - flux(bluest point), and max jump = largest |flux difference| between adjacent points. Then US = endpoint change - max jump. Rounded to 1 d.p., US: -1.0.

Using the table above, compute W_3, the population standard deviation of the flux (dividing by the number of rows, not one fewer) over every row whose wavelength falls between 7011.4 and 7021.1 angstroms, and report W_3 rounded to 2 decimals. 0.21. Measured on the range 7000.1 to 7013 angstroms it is 0.48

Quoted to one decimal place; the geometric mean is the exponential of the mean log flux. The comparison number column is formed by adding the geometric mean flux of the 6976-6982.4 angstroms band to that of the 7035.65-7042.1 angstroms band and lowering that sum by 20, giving 12.6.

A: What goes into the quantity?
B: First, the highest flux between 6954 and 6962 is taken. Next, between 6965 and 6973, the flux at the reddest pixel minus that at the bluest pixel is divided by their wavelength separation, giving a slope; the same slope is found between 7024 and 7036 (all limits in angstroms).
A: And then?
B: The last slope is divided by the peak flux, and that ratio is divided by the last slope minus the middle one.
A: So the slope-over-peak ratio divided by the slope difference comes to 0.053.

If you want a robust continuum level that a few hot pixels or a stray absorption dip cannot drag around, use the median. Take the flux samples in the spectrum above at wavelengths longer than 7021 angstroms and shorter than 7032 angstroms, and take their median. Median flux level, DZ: 15.6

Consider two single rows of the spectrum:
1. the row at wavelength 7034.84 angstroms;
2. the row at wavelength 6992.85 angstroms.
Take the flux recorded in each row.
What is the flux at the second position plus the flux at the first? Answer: 32.3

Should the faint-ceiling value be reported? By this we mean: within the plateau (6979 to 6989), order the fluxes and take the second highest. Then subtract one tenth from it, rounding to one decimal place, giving 16.3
